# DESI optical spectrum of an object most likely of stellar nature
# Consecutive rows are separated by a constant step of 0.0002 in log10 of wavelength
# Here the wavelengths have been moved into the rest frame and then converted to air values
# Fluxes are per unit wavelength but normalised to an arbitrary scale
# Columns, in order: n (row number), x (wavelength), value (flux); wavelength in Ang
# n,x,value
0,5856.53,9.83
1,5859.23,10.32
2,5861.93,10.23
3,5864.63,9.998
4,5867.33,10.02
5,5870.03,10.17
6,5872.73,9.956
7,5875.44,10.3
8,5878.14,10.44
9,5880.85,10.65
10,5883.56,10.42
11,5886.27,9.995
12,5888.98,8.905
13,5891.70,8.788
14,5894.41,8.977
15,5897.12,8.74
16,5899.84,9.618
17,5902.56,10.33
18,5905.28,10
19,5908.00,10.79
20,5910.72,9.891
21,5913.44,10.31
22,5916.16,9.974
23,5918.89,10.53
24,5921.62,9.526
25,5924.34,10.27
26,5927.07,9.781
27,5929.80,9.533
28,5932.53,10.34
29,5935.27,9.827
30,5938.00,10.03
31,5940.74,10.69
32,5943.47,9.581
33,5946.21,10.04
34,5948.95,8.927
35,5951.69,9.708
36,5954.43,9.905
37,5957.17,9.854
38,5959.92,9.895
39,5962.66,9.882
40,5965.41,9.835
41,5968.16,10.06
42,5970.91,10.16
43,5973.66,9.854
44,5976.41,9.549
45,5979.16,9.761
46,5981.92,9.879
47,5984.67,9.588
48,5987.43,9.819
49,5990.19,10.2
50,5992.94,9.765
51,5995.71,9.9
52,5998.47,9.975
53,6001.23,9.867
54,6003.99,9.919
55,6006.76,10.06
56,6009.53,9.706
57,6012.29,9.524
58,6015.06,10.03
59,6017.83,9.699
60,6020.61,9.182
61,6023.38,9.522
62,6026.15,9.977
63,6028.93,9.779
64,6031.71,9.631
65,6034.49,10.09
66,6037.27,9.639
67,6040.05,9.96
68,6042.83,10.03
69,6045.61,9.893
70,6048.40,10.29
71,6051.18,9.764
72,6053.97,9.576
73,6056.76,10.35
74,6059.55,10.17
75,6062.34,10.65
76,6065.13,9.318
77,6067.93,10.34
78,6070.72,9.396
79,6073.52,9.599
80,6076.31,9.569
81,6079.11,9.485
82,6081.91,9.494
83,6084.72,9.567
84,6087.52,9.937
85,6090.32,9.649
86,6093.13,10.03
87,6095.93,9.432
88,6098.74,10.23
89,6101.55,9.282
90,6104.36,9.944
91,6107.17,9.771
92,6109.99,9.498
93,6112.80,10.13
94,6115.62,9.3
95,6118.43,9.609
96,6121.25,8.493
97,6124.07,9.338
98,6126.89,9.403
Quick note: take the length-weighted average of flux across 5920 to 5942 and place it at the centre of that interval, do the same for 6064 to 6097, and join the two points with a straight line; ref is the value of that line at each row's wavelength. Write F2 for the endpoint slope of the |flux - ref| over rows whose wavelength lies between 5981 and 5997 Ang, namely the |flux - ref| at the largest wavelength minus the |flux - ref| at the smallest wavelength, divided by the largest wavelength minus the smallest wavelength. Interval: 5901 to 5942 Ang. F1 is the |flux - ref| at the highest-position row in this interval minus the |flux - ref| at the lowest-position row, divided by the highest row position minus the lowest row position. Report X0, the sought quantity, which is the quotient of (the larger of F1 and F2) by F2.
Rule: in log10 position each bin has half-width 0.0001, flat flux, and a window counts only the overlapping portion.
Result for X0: 3.7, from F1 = 0.012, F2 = 0.003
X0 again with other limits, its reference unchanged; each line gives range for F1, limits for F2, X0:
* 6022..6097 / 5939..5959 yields 0.0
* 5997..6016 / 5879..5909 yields 1.0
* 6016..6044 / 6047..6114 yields -40.2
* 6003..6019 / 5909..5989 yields -0.8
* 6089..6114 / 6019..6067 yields -4.4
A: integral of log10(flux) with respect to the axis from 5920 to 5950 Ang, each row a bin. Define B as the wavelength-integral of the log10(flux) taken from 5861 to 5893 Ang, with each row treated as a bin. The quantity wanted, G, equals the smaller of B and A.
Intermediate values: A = 30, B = 32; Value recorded 30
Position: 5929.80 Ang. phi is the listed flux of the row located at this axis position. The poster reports 9.533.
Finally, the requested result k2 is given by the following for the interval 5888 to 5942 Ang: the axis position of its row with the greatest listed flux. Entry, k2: 5908.00 Ang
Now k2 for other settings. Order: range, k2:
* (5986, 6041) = 5990.19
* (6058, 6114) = 6062.34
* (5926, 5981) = 5940.74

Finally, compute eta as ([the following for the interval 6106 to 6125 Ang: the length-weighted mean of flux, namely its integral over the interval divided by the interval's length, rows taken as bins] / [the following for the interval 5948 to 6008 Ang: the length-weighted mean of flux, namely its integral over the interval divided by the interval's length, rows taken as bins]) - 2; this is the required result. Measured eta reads -1.04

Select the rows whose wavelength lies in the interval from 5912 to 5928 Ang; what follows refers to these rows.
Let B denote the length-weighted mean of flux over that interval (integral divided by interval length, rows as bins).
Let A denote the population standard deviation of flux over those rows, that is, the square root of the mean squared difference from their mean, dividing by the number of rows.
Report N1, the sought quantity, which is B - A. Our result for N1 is 9.73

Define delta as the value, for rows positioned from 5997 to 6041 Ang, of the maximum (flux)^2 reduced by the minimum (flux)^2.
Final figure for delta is 17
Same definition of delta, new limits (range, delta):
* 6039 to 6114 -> 27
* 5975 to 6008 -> 13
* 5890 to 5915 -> 40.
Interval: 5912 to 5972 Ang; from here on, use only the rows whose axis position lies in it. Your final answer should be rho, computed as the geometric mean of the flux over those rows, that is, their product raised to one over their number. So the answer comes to 9.9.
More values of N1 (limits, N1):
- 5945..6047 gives 9.56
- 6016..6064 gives 9.55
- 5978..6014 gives 9.67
